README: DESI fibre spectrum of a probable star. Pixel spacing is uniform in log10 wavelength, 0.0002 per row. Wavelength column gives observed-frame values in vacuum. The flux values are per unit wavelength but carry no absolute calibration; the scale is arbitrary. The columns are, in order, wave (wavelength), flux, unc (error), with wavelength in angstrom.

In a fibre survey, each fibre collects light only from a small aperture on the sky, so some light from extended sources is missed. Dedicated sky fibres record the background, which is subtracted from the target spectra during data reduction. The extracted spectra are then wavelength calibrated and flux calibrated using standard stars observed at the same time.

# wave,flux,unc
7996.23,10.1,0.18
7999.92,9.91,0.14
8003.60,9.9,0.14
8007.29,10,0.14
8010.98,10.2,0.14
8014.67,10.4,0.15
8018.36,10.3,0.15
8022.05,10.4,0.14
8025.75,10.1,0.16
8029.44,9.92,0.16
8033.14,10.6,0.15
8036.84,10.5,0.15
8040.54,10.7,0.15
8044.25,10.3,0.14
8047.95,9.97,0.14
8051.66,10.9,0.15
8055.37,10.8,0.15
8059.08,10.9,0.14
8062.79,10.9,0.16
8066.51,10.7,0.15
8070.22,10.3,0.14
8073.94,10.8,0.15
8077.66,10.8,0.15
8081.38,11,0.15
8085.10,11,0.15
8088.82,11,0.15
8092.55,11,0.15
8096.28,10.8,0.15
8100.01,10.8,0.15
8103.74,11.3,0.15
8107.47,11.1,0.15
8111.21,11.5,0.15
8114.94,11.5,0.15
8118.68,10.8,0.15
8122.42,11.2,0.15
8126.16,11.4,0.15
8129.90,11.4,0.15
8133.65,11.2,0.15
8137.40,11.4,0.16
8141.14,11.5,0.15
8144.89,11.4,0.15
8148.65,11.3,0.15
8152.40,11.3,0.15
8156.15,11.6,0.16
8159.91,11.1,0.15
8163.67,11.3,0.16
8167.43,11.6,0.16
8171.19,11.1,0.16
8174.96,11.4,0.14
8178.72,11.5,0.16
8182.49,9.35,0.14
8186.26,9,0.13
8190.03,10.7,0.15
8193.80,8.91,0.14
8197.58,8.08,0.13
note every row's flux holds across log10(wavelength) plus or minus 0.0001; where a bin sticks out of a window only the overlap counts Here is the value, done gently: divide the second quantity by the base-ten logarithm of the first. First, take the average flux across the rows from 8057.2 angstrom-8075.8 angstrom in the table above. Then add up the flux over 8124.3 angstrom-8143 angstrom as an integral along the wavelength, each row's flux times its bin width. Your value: 207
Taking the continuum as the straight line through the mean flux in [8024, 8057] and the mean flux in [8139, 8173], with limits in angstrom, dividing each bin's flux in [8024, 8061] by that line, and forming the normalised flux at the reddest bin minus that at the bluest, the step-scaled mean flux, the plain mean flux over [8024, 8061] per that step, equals 207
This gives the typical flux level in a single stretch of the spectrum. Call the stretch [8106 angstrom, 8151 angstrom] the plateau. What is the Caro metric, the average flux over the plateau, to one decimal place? 11.3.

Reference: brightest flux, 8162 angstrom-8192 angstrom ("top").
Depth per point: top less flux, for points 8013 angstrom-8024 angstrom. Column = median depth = 1.20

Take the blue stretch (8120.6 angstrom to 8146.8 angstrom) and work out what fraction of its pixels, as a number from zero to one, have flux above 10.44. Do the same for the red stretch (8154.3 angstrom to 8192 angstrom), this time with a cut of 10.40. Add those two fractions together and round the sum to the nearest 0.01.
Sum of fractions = 1.80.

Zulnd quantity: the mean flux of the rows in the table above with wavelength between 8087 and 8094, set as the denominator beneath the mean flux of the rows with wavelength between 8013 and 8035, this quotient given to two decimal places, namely 0.94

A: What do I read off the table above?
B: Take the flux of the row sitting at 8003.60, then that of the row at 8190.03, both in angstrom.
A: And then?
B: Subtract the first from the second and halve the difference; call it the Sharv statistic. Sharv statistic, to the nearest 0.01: 0.40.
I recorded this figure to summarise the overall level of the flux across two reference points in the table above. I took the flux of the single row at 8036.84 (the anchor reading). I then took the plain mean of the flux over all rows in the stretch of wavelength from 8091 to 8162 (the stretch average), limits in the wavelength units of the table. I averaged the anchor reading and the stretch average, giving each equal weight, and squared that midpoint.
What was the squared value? 118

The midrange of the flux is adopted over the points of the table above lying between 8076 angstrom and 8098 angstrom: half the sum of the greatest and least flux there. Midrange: 10.9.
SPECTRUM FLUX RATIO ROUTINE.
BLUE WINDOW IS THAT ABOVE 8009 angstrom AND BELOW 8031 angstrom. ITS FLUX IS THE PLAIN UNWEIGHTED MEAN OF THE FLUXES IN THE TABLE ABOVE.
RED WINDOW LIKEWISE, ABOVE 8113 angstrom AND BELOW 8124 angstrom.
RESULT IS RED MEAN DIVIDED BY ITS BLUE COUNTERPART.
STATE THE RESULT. 1.09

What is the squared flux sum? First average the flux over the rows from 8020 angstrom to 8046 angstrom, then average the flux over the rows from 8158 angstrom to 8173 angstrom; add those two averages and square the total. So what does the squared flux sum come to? 468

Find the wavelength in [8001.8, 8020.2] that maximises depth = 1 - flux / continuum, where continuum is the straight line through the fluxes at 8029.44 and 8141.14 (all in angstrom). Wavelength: 8003.60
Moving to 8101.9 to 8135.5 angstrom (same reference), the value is 8118.68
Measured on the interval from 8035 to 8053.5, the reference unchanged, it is 8047.95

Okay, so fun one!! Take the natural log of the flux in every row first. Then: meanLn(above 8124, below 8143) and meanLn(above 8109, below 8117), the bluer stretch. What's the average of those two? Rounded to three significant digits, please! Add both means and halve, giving 2.44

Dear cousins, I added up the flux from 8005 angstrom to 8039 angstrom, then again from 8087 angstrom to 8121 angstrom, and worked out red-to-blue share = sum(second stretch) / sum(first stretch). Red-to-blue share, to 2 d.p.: 1.08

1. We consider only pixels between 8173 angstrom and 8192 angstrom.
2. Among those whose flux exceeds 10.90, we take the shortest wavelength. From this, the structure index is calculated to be 8174.96 angstrom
